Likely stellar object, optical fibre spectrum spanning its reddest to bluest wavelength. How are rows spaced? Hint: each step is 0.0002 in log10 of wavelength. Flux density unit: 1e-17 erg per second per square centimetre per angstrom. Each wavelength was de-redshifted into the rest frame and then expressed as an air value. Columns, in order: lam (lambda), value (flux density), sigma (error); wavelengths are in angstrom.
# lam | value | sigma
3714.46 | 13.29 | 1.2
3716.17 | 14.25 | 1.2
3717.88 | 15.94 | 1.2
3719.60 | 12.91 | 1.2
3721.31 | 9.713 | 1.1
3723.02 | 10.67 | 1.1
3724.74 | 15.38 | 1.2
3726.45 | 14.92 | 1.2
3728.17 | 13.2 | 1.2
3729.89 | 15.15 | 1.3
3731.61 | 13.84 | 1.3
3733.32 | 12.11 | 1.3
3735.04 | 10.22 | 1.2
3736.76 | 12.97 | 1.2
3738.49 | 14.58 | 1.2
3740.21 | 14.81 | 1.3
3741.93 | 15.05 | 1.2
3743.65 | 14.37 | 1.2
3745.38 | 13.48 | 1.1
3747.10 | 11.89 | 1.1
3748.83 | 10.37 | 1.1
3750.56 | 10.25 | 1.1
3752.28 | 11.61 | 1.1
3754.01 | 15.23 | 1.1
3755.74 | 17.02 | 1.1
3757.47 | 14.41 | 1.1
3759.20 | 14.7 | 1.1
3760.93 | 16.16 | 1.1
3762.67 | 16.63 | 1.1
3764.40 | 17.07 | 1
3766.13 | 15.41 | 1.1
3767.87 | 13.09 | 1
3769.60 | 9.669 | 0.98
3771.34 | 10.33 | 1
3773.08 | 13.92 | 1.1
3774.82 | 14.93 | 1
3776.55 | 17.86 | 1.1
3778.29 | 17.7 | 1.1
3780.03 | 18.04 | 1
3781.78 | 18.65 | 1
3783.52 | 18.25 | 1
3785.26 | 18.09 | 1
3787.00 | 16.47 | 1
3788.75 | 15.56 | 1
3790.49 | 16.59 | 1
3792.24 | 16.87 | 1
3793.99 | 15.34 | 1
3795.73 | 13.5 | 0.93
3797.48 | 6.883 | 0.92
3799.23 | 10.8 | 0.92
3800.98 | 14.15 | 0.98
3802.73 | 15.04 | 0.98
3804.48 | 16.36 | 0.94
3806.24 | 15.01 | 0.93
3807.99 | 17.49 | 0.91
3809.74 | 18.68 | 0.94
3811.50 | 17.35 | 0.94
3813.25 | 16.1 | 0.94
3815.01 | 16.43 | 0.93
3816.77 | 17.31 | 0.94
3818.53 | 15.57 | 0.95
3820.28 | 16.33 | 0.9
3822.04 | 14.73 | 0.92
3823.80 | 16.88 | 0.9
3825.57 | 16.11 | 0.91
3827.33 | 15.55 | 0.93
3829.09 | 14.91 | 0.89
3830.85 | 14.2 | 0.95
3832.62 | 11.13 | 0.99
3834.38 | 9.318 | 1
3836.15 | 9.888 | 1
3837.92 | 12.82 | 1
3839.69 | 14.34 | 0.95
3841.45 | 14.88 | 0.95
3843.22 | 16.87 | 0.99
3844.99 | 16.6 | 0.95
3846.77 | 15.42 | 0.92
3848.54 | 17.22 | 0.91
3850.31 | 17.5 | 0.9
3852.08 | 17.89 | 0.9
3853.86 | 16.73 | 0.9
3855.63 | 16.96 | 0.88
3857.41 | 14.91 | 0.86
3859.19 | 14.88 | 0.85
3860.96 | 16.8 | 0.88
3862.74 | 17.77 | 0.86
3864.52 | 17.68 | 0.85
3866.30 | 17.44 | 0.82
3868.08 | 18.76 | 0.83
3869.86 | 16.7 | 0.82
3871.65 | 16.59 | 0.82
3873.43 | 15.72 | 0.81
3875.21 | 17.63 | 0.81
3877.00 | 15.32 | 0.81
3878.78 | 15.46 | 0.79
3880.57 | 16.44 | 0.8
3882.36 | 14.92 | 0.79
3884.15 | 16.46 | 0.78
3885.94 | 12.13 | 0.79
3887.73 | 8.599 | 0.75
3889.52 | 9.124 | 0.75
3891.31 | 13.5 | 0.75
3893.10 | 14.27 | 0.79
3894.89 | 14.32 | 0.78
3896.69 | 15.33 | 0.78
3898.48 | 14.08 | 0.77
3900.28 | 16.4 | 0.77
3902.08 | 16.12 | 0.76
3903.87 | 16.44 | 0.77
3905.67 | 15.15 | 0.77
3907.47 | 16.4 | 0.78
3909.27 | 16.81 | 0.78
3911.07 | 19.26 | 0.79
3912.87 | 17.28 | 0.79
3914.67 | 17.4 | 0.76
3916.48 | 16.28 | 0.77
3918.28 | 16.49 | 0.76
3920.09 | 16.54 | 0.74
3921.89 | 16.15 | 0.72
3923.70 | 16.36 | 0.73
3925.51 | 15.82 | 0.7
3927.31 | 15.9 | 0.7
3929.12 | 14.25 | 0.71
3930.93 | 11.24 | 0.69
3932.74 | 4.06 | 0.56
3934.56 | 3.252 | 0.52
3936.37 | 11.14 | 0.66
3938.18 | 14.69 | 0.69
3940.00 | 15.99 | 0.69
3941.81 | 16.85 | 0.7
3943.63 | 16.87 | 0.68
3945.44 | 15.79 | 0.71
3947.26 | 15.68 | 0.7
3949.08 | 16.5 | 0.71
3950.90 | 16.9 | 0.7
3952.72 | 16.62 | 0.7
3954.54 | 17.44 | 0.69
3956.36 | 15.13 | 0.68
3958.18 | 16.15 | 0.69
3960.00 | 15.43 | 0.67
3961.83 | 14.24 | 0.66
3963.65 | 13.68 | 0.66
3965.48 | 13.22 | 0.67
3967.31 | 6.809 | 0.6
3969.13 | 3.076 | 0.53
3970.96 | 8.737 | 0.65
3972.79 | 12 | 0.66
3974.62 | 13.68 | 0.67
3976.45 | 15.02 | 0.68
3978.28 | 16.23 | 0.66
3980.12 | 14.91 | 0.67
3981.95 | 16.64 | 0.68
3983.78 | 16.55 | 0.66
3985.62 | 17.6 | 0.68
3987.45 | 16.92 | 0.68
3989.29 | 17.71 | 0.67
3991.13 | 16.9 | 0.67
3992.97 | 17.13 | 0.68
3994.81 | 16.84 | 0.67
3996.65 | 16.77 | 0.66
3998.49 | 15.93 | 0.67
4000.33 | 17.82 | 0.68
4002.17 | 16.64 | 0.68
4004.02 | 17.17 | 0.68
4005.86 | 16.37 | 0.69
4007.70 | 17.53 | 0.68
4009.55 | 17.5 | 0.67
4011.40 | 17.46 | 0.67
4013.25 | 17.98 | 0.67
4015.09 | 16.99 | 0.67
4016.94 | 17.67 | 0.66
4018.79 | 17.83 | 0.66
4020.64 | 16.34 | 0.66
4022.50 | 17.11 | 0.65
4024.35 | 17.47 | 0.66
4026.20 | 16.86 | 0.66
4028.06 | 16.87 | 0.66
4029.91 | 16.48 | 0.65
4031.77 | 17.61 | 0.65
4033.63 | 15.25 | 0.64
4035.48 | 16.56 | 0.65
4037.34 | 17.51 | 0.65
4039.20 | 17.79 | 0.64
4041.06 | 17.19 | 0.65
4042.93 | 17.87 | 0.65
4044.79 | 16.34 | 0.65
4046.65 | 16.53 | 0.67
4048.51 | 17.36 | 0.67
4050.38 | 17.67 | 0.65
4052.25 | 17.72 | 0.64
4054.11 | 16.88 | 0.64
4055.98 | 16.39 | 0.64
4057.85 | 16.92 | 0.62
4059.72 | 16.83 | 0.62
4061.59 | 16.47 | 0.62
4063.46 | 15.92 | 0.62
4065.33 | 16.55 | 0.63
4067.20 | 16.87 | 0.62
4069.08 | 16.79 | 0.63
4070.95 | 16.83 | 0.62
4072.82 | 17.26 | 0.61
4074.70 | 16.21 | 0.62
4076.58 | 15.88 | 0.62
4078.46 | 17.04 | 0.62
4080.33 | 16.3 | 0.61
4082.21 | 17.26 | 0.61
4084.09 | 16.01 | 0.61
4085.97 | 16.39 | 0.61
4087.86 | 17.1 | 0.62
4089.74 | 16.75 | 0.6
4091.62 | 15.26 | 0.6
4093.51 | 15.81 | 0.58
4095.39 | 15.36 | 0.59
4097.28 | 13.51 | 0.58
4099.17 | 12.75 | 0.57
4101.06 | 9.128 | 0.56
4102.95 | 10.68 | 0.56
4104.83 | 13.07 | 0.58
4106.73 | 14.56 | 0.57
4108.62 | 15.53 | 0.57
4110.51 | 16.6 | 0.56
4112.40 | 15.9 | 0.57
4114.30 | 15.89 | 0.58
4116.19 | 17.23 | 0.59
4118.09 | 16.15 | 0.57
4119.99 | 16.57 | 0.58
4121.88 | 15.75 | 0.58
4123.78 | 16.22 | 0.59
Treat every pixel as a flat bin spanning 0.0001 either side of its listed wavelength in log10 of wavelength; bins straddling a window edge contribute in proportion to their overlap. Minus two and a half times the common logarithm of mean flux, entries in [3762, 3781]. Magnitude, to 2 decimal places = -2.94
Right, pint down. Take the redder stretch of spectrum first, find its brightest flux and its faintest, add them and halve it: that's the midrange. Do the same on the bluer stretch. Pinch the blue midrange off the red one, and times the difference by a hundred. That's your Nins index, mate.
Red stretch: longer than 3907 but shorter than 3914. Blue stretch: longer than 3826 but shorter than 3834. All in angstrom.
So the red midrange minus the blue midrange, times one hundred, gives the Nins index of 449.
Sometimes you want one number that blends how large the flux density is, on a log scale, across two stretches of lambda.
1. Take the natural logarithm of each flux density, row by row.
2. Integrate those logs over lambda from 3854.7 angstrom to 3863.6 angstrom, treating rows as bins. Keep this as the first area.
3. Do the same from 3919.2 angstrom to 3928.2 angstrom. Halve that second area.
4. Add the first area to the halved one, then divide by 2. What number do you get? 18.7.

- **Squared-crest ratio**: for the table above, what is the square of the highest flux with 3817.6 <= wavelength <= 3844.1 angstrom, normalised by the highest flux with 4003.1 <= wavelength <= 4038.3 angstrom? 16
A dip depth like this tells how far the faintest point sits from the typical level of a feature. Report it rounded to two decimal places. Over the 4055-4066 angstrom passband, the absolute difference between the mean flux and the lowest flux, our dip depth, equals 0.59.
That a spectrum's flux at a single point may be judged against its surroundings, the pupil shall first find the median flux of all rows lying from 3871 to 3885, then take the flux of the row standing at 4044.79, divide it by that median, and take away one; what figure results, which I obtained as 0.016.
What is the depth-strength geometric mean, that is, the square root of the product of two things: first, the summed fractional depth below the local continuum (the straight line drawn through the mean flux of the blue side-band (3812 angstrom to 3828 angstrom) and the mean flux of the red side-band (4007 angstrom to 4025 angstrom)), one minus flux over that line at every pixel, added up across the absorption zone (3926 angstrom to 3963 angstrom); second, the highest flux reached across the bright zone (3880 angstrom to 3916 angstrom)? 7.9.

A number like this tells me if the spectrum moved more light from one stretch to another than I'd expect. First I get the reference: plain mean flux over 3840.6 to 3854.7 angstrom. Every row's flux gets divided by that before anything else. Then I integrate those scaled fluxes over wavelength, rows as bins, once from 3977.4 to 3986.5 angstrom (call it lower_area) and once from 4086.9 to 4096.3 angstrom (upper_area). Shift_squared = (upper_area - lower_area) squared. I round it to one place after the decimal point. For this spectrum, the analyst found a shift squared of 0.0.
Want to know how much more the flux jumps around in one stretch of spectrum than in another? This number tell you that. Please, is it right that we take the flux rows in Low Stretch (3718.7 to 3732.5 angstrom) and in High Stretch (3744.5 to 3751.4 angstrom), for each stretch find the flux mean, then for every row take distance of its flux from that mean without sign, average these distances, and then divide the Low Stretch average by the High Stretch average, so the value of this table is 1.3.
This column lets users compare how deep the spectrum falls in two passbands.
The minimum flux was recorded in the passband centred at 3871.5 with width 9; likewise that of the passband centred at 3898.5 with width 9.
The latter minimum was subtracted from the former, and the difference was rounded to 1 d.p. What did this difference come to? 1.6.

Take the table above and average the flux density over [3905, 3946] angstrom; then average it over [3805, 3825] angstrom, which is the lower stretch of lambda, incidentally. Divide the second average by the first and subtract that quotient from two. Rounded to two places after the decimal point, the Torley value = 0.88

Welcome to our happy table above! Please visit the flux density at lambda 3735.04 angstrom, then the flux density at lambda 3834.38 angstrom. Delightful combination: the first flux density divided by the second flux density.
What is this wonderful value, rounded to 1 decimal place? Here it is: 1.1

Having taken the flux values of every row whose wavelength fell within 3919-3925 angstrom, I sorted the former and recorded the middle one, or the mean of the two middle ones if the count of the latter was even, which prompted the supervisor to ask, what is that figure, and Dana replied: 16.4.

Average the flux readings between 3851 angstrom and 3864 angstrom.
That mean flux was 16.6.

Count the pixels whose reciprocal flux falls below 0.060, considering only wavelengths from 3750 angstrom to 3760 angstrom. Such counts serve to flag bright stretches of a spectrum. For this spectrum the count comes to 1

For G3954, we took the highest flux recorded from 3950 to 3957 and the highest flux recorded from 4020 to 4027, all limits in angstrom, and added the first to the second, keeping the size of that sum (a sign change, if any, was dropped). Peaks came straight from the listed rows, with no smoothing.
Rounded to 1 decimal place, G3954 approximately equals 34.9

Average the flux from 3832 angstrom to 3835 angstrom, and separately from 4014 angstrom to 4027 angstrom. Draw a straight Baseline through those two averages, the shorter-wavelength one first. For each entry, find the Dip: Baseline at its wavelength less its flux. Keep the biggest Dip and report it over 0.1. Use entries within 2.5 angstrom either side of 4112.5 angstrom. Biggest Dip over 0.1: 48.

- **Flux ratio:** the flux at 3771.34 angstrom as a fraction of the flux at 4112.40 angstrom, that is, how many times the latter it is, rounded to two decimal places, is 0.65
